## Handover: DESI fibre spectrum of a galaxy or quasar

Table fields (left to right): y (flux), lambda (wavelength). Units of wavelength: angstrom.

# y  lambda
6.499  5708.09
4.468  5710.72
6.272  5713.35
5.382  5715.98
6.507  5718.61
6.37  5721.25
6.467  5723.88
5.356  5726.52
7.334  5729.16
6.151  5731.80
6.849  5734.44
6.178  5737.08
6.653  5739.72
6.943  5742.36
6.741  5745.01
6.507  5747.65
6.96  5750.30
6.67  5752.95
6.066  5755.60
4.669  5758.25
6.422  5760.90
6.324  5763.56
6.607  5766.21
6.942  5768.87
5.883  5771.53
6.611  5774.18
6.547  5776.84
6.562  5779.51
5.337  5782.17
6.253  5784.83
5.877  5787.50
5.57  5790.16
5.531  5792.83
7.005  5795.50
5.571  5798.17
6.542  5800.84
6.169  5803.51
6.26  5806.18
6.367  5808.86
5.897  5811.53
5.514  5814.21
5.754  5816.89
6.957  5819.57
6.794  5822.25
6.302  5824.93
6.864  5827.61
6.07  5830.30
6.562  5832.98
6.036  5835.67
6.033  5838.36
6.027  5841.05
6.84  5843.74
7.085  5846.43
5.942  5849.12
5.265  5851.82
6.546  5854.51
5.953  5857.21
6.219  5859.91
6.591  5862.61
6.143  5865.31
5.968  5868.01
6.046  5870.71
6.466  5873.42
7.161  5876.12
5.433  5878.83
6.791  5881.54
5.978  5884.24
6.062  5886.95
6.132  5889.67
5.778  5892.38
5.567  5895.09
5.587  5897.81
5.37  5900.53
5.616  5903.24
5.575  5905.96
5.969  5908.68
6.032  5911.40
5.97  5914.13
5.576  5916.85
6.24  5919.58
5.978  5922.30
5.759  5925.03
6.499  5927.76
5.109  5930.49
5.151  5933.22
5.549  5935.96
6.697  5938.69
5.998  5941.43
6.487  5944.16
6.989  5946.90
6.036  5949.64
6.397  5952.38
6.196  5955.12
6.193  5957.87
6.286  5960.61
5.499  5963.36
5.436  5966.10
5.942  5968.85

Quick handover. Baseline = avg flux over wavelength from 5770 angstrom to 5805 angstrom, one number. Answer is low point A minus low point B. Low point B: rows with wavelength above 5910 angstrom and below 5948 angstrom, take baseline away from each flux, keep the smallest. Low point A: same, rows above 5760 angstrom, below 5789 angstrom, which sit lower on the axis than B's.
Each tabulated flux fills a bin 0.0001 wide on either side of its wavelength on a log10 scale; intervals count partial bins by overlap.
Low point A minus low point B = 0.2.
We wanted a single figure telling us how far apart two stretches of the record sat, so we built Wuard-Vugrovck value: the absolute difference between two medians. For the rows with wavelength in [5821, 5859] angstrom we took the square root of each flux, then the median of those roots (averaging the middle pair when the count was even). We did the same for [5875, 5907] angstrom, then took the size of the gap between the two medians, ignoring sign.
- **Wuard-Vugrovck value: 0.10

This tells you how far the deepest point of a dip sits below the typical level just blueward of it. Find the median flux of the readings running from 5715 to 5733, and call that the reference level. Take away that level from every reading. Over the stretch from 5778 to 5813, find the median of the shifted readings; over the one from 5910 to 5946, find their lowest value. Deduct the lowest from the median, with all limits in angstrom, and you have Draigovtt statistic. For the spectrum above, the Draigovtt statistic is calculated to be 1.06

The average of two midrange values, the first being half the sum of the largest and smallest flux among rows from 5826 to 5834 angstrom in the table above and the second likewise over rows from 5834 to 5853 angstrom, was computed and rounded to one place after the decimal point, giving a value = 6.3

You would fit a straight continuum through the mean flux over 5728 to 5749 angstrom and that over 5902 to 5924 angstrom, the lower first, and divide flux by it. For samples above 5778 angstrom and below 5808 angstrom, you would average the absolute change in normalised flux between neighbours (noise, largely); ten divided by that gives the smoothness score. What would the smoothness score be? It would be 89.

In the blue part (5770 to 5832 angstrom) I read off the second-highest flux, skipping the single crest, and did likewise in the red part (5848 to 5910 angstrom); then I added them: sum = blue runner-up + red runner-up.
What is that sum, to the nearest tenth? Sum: 13.7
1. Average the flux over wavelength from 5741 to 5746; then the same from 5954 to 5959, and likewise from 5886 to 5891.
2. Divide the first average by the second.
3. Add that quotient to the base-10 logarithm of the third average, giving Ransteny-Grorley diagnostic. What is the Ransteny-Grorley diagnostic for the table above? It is 1.89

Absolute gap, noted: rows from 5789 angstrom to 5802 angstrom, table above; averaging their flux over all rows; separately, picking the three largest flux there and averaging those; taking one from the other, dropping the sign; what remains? 0.33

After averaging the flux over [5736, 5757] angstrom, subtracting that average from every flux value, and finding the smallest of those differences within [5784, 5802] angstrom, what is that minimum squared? 1.1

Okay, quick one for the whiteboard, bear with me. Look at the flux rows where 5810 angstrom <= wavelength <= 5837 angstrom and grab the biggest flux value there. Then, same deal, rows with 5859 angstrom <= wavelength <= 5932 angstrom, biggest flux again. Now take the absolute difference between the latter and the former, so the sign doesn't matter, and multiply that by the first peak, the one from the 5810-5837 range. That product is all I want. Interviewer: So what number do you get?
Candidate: 1.4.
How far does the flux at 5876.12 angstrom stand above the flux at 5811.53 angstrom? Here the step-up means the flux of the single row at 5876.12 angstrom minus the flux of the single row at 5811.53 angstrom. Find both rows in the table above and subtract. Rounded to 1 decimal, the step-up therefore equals 1.3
